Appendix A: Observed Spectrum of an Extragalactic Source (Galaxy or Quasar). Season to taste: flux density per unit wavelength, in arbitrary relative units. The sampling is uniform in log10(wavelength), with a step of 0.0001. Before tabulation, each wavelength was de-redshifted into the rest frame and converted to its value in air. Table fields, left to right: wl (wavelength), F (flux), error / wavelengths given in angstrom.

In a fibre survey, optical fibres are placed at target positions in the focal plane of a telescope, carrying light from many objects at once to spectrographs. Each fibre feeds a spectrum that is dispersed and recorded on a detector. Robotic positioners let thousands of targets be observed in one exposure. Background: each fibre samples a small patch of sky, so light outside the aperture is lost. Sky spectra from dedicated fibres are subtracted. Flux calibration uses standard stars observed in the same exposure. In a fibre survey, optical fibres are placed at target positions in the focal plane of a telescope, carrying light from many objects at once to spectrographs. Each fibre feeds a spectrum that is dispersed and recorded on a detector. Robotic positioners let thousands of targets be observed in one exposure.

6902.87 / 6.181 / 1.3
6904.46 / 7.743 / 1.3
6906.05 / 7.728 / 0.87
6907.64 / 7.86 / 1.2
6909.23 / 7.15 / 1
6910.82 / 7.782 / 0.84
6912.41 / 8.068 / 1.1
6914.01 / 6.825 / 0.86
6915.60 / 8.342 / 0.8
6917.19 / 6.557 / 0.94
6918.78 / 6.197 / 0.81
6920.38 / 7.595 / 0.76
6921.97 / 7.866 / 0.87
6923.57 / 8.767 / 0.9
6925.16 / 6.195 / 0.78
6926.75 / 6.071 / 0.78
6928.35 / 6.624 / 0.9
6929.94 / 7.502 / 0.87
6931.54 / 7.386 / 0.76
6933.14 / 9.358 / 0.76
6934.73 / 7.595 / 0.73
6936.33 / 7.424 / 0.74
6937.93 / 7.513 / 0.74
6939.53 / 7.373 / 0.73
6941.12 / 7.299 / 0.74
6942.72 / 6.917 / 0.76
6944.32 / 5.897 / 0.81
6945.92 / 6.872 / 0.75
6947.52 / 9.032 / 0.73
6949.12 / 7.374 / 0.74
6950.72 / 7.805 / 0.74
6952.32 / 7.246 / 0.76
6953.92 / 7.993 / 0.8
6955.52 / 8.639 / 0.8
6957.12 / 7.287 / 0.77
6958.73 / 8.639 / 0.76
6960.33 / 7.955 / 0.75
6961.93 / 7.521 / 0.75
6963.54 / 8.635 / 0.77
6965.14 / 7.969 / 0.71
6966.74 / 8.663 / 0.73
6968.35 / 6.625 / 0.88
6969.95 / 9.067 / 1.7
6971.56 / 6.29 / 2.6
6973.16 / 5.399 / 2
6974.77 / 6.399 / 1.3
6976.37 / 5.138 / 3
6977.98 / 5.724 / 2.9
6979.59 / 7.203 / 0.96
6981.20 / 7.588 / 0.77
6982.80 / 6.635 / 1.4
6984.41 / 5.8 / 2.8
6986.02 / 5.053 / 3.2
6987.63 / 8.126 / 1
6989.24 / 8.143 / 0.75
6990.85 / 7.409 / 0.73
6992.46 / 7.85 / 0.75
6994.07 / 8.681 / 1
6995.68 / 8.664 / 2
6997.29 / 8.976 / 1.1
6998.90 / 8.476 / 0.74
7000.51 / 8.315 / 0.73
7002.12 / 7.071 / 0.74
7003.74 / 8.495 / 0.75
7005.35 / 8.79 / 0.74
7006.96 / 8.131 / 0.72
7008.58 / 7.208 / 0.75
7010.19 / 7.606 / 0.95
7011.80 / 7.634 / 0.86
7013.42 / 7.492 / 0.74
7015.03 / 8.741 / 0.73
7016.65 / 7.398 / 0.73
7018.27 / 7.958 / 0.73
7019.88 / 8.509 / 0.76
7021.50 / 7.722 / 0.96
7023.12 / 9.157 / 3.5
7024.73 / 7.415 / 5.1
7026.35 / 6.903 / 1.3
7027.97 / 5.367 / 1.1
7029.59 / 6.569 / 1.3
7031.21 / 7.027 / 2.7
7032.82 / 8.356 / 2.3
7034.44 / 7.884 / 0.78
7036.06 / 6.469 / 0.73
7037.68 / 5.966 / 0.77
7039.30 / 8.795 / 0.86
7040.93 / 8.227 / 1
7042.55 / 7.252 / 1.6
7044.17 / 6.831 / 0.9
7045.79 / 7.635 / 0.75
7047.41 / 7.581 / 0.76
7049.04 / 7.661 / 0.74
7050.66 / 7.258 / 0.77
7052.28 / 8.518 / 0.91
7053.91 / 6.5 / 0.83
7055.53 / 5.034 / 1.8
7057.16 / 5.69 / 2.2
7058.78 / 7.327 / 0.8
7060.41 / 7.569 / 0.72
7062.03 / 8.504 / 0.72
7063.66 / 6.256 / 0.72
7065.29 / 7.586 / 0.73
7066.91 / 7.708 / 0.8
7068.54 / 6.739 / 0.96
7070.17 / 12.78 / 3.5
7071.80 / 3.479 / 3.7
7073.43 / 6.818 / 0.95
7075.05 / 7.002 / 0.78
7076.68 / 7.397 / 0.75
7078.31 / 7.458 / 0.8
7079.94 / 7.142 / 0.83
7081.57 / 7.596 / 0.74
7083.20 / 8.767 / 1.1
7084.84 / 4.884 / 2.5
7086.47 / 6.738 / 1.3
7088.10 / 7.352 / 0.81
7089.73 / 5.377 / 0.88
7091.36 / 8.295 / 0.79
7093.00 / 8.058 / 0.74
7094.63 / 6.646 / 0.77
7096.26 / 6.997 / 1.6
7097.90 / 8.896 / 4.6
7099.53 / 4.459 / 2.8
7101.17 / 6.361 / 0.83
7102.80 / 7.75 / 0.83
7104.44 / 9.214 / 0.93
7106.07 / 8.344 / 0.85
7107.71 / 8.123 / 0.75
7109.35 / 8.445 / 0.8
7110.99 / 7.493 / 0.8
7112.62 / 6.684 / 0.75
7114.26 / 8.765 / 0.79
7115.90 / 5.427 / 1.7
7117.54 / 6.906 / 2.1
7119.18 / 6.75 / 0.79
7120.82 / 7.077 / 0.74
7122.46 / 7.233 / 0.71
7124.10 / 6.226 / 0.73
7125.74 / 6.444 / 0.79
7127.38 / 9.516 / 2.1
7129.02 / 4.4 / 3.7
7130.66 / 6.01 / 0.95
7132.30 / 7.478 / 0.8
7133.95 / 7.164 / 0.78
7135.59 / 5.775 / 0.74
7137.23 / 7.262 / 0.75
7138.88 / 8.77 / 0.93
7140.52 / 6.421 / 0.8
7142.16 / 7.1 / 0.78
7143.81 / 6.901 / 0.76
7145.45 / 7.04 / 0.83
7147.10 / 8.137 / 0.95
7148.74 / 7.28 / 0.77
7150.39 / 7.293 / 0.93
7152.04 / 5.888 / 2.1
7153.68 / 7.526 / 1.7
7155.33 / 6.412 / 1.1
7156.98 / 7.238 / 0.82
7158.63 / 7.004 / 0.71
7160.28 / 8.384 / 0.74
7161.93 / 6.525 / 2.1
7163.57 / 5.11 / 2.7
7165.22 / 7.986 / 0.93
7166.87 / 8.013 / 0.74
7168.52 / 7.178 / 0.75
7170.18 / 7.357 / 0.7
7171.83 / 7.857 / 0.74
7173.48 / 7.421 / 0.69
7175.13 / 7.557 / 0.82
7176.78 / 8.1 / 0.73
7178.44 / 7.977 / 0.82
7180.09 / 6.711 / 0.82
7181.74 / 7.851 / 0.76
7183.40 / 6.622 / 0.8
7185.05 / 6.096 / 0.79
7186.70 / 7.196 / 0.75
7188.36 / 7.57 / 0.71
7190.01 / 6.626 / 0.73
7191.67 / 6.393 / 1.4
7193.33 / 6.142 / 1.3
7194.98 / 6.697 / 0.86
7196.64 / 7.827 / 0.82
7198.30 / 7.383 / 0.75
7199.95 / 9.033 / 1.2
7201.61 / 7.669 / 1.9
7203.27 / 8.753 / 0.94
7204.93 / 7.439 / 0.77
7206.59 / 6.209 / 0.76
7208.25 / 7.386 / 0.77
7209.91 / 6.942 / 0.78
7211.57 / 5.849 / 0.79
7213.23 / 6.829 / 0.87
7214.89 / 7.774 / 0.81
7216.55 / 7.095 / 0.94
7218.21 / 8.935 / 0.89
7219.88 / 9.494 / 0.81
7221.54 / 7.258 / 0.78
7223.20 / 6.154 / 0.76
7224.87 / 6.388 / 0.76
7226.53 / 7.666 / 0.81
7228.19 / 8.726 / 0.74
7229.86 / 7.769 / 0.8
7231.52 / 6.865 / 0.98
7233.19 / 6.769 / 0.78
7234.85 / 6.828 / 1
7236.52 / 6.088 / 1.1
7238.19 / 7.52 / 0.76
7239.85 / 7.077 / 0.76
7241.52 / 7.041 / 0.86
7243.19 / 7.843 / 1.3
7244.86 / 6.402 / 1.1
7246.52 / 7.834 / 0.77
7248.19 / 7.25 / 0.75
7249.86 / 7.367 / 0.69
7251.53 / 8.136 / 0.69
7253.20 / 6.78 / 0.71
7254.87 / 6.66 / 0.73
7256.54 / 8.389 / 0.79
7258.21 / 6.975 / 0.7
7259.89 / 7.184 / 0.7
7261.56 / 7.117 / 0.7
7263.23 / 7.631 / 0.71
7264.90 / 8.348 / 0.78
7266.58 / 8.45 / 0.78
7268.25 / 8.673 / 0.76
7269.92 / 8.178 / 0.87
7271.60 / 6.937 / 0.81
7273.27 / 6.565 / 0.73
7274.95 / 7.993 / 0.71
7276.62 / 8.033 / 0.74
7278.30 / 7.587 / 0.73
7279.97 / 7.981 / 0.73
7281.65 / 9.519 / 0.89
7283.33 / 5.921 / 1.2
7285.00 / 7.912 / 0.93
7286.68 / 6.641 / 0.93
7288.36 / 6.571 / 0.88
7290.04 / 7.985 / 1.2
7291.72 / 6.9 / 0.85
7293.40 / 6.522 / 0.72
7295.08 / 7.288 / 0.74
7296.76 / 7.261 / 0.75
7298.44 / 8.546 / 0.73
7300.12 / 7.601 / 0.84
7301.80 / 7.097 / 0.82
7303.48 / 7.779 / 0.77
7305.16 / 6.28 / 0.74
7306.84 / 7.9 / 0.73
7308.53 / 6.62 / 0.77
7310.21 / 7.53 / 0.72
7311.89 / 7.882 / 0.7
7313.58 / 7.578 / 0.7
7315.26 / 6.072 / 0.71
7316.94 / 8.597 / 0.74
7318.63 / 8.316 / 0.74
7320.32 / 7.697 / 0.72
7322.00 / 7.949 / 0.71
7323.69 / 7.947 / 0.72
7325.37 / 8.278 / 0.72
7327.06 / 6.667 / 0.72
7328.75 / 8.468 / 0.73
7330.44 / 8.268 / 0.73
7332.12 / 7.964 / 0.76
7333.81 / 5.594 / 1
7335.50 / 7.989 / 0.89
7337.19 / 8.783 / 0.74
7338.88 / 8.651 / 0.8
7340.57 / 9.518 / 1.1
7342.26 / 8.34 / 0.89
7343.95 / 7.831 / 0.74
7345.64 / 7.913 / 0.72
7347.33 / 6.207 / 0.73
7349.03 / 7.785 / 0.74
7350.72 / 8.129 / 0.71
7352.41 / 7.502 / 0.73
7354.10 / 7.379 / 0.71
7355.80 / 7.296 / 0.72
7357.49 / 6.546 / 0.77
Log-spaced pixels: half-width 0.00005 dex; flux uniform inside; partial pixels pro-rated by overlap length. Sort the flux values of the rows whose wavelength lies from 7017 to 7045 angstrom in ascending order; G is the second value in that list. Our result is 5.966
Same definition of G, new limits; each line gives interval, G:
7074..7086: 7.002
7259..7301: 6.522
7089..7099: 6.646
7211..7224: 6.154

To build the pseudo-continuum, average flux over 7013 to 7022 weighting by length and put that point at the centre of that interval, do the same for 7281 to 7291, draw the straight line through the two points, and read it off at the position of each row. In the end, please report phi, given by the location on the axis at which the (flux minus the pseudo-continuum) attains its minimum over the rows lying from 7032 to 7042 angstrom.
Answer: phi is 7037.68 angstrom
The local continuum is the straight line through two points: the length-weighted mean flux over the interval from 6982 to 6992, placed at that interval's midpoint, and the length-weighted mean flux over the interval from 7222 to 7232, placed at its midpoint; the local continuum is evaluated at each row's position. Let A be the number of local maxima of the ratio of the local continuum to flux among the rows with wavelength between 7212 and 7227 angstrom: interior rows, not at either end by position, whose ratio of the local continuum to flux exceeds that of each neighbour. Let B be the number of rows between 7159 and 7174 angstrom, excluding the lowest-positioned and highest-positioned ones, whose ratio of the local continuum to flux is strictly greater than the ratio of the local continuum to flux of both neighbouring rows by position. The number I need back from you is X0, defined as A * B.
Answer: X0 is 4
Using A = 2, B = 2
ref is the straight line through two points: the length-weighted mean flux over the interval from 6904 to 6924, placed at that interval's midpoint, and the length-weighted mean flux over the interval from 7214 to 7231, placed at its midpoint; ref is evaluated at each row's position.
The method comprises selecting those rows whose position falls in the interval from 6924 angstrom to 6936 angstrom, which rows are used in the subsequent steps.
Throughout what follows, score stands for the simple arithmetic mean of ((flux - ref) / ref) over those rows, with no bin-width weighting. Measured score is -0.041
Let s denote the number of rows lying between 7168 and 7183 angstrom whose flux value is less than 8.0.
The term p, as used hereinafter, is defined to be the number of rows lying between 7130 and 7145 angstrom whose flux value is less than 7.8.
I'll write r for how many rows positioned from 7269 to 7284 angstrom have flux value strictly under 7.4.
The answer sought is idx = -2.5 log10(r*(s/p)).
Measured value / -1.2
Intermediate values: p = 8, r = 3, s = 8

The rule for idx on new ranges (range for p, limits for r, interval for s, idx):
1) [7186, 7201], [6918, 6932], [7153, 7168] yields -1.7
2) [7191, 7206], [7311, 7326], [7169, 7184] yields -0.3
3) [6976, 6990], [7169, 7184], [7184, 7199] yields -1.5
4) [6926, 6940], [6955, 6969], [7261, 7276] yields -0.2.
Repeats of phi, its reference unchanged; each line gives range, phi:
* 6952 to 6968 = 6952.32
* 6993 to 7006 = 7002.12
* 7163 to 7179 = 7163.57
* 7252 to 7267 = 7254.87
